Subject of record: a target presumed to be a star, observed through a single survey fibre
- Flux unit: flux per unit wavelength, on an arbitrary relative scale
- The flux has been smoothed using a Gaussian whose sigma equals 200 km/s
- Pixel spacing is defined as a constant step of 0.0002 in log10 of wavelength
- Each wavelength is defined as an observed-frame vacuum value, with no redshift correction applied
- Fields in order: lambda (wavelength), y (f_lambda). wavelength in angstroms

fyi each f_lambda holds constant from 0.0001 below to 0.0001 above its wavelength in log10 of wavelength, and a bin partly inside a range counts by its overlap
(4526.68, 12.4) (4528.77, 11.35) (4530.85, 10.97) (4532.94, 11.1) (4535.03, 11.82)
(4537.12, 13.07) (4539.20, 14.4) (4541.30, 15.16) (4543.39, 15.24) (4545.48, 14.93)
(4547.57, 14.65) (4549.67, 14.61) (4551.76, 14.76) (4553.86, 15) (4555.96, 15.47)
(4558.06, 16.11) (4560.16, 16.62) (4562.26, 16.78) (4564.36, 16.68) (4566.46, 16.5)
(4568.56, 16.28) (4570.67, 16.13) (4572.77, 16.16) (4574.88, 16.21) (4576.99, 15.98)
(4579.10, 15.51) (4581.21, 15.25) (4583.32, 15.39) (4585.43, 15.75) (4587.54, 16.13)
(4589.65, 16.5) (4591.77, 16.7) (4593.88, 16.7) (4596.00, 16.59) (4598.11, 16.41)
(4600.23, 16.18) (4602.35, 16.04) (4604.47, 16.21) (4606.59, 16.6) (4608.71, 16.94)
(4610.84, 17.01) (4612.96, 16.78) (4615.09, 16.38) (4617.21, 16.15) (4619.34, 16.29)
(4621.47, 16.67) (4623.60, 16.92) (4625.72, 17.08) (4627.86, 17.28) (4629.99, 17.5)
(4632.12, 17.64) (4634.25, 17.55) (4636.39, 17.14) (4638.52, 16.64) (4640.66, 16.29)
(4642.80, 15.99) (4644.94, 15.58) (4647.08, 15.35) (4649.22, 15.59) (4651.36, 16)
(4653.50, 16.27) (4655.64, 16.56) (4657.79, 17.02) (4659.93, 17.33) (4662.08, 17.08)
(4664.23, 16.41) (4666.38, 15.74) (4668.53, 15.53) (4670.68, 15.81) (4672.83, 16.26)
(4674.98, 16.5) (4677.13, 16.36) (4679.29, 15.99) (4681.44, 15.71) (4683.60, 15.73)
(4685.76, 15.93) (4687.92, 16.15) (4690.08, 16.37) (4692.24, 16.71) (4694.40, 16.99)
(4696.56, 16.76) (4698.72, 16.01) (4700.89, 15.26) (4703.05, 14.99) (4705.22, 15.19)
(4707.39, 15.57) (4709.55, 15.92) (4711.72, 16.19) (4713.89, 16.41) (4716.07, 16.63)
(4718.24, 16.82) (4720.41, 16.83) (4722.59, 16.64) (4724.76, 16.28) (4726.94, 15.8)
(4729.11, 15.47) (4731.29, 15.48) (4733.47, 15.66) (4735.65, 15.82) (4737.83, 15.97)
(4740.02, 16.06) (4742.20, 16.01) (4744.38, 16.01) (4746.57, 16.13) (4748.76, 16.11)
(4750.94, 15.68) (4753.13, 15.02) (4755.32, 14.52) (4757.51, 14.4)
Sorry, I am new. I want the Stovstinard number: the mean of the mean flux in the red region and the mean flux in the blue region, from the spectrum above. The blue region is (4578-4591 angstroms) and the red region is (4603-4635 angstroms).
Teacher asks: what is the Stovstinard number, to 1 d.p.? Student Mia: 16.3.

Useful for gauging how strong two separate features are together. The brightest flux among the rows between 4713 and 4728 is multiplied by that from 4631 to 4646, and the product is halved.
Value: 148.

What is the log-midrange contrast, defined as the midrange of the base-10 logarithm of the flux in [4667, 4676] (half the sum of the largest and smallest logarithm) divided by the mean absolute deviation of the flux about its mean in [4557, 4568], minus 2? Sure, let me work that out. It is 4.5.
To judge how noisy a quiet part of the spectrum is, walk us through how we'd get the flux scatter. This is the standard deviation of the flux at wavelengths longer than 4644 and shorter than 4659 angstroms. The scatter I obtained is 0.6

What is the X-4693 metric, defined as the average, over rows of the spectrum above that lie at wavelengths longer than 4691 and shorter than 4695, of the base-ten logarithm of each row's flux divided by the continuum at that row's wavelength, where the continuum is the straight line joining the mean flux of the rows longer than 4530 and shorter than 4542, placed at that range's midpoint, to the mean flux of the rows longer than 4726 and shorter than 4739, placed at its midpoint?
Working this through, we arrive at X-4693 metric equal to 0.05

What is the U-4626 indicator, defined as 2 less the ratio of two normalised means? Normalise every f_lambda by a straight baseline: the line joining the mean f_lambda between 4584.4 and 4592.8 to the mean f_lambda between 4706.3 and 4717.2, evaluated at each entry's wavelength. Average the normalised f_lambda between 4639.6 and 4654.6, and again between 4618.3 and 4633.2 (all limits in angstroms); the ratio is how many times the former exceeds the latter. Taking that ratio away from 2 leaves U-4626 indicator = 1.07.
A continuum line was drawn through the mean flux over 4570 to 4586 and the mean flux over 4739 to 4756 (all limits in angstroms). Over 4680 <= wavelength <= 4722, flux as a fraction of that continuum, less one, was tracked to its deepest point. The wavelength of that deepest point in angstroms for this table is 4703.05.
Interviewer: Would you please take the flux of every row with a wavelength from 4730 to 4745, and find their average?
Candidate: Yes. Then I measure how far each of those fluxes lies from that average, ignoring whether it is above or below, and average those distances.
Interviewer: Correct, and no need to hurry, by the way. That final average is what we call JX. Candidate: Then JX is 0.18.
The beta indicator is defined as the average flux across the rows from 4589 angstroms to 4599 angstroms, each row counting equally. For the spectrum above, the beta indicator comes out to 16.6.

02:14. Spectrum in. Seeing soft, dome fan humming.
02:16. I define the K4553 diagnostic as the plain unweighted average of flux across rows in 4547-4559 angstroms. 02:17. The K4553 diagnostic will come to 15.1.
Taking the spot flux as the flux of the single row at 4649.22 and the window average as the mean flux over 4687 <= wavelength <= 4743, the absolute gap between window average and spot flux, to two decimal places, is 0.49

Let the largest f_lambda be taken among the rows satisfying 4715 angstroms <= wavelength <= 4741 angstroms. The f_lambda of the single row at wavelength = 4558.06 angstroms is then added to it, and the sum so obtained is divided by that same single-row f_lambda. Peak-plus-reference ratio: 2.04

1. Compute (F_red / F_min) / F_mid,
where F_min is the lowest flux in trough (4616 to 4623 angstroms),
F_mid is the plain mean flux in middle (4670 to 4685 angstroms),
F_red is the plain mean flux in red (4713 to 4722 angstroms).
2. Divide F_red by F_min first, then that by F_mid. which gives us 0.064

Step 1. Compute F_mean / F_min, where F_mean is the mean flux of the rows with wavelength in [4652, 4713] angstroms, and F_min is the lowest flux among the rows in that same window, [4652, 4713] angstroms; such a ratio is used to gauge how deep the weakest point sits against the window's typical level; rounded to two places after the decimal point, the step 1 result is 1.08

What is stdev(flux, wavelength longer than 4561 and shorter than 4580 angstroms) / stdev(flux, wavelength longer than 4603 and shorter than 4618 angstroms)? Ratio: 1.1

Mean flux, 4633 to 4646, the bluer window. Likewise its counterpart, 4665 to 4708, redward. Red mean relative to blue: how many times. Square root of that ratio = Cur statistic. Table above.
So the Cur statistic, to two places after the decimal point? 0.98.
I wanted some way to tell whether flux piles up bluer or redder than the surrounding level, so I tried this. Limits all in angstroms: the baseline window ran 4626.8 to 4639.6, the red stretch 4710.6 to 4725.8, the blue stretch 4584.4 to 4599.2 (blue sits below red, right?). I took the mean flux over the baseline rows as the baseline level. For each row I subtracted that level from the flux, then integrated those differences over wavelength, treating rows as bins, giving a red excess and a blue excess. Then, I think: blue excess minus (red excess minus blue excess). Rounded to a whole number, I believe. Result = -15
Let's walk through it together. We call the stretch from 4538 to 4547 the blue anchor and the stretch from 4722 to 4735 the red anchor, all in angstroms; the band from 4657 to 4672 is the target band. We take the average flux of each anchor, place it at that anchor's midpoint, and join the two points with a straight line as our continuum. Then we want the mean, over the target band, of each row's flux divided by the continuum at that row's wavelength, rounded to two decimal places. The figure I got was 1.06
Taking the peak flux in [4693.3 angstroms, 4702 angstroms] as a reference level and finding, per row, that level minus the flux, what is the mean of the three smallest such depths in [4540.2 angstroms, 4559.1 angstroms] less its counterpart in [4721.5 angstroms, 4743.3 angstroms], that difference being 0.7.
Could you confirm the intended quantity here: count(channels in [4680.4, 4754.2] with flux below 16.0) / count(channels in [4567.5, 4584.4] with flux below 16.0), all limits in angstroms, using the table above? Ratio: 4.0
